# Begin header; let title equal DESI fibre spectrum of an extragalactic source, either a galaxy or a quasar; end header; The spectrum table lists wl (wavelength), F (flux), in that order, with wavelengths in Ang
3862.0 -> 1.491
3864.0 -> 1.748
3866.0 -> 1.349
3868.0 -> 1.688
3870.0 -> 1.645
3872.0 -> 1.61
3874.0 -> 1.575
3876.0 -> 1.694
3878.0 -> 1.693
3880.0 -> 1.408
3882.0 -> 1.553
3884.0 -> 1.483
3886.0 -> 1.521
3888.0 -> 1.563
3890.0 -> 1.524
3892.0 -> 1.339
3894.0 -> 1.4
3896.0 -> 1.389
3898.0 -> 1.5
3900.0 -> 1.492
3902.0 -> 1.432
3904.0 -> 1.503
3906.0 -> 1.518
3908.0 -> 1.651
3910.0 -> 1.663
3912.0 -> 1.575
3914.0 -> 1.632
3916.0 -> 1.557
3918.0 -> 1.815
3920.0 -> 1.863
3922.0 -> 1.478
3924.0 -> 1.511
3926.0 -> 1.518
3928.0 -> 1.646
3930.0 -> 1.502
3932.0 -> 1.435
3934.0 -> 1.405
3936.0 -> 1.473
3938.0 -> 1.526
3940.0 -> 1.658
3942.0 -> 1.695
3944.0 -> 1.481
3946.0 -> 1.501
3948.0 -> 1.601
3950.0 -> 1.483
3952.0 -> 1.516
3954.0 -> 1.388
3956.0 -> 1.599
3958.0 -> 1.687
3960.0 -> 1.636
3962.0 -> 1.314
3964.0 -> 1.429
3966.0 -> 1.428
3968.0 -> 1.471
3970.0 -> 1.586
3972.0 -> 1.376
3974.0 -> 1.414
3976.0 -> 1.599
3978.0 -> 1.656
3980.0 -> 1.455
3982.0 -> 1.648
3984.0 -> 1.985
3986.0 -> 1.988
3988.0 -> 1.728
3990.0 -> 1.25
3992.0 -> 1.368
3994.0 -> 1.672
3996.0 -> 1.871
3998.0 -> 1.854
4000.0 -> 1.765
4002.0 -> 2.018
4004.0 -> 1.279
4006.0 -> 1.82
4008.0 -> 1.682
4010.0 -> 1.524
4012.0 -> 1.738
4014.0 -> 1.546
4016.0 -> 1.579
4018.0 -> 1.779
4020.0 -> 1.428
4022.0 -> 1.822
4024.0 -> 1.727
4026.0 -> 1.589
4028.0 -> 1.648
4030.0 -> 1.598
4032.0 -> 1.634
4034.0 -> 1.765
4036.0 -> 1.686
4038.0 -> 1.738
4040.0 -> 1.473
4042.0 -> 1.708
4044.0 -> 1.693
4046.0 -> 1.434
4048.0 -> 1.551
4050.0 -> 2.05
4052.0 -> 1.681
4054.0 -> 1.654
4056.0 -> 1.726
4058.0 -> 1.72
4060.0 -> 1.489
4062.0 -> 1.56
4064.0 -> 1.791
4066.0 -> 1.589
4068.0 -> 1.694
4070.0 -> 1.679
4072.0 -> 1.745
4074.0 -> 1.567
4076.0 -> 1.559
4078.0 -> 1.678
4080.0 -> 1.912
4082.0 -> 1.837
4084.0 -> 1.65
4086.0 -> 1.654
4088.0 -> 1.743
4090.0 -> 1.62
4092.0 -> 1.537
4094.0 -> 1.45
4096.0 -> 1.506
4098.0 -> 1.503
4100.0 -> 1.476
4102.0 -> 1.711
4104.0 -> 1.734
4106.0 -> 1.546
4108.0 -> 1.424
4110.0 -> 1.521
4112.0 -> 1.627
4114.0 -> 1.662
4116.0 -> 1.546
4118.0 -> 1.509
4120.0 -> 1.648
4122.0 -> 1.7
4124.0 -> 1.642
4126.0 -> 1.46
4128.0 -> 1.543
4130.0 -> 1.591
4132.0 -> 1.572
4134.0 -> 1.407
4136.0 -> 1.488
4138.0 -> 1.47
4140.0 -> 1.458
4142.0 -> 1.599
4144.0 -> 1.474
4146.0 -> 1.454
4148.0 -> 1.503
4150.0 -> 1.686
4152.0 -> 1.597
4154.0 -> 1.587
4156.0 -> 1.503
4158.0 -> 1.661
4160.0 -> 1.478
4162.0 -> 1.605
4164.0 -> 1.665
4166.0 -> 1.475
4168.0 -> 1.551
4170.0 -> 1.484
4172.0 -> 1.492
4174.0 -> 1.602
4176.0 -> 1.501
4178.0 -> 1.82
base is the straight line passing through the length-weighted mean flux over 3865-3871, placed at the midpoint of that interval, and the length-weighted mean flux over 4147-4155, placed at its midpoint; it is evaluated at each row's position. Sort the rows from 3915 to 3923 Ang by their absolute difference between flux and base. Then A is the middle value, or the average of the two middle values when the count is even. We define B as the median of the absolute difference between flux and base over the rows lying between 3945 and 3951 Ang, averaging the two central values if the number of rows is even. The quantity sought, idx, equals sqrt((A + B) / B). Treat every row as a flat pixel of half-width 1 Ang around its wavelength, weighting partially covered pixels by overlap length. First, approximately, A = 0.17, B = 0.07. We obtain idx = 1.86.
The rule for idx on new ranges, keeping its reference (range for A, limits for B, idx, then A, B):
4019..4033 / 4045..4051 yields 1.21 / 0.07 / 0.15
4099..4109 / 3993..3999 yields 1.20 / 0.12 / 0.28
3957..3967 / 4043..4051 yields 1.45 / 0.14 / 0.13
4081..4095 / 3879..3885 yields 1.36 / 0.07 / 0.08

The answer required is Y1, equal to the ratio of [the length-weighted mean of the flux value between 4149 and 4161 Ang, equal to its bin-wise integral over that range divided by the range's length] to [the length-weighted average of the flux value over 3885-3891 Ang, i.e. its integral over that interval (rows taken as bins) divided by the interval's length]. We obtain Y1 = 1.03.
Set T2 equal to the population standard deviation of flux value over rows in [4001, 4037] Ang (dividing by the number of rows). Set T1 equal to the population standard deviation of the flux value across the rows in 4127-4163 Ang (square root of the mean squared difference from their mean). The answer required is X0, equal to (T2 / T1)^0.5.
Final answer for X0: 1.5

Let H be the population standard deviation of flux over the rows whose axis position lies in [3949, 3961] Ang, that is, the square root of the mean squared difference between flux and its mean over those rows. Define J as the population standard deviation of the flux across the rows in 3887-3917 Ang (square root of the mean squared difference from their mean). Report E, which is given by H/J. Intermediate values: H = 0.100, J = 0.093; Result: 1.08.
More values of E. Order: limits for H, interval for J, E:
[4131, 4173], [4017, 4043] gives 0.69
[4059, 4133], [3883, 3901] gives 1.58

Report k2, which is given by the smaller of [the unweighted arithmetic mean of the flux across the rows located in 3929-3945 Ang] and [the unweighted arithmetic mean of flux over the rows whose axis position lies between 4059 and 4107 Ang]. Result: 1.52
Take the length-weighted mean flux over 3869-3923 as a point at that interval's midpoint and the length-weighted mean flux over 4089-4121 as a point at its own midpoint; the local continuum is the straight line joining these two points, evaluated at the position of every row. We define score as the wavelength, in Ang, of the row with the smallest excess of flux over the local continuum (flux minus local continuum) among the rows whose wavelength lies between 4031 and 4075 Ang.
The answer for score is 4046.0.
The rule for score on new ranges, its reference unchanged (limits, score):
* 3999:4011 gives 4004.0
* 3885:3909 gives 3892.0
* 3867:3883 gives 3880.0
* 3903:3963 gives 3962.0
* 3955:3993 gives 3990.0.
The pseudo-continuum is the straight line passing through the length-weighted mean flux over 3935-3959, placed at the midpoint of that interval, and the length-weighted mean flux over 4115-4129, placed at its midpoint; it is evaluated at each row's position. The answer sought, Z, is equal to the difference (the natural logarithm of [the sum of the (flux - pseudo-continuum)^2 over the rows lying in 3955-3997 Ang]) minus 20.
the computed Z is -20.2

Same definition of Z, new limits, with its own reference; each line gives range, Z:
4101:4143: -21.7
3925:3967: -21.4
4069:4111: -20.9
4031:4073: -20.6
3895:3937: -21.2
